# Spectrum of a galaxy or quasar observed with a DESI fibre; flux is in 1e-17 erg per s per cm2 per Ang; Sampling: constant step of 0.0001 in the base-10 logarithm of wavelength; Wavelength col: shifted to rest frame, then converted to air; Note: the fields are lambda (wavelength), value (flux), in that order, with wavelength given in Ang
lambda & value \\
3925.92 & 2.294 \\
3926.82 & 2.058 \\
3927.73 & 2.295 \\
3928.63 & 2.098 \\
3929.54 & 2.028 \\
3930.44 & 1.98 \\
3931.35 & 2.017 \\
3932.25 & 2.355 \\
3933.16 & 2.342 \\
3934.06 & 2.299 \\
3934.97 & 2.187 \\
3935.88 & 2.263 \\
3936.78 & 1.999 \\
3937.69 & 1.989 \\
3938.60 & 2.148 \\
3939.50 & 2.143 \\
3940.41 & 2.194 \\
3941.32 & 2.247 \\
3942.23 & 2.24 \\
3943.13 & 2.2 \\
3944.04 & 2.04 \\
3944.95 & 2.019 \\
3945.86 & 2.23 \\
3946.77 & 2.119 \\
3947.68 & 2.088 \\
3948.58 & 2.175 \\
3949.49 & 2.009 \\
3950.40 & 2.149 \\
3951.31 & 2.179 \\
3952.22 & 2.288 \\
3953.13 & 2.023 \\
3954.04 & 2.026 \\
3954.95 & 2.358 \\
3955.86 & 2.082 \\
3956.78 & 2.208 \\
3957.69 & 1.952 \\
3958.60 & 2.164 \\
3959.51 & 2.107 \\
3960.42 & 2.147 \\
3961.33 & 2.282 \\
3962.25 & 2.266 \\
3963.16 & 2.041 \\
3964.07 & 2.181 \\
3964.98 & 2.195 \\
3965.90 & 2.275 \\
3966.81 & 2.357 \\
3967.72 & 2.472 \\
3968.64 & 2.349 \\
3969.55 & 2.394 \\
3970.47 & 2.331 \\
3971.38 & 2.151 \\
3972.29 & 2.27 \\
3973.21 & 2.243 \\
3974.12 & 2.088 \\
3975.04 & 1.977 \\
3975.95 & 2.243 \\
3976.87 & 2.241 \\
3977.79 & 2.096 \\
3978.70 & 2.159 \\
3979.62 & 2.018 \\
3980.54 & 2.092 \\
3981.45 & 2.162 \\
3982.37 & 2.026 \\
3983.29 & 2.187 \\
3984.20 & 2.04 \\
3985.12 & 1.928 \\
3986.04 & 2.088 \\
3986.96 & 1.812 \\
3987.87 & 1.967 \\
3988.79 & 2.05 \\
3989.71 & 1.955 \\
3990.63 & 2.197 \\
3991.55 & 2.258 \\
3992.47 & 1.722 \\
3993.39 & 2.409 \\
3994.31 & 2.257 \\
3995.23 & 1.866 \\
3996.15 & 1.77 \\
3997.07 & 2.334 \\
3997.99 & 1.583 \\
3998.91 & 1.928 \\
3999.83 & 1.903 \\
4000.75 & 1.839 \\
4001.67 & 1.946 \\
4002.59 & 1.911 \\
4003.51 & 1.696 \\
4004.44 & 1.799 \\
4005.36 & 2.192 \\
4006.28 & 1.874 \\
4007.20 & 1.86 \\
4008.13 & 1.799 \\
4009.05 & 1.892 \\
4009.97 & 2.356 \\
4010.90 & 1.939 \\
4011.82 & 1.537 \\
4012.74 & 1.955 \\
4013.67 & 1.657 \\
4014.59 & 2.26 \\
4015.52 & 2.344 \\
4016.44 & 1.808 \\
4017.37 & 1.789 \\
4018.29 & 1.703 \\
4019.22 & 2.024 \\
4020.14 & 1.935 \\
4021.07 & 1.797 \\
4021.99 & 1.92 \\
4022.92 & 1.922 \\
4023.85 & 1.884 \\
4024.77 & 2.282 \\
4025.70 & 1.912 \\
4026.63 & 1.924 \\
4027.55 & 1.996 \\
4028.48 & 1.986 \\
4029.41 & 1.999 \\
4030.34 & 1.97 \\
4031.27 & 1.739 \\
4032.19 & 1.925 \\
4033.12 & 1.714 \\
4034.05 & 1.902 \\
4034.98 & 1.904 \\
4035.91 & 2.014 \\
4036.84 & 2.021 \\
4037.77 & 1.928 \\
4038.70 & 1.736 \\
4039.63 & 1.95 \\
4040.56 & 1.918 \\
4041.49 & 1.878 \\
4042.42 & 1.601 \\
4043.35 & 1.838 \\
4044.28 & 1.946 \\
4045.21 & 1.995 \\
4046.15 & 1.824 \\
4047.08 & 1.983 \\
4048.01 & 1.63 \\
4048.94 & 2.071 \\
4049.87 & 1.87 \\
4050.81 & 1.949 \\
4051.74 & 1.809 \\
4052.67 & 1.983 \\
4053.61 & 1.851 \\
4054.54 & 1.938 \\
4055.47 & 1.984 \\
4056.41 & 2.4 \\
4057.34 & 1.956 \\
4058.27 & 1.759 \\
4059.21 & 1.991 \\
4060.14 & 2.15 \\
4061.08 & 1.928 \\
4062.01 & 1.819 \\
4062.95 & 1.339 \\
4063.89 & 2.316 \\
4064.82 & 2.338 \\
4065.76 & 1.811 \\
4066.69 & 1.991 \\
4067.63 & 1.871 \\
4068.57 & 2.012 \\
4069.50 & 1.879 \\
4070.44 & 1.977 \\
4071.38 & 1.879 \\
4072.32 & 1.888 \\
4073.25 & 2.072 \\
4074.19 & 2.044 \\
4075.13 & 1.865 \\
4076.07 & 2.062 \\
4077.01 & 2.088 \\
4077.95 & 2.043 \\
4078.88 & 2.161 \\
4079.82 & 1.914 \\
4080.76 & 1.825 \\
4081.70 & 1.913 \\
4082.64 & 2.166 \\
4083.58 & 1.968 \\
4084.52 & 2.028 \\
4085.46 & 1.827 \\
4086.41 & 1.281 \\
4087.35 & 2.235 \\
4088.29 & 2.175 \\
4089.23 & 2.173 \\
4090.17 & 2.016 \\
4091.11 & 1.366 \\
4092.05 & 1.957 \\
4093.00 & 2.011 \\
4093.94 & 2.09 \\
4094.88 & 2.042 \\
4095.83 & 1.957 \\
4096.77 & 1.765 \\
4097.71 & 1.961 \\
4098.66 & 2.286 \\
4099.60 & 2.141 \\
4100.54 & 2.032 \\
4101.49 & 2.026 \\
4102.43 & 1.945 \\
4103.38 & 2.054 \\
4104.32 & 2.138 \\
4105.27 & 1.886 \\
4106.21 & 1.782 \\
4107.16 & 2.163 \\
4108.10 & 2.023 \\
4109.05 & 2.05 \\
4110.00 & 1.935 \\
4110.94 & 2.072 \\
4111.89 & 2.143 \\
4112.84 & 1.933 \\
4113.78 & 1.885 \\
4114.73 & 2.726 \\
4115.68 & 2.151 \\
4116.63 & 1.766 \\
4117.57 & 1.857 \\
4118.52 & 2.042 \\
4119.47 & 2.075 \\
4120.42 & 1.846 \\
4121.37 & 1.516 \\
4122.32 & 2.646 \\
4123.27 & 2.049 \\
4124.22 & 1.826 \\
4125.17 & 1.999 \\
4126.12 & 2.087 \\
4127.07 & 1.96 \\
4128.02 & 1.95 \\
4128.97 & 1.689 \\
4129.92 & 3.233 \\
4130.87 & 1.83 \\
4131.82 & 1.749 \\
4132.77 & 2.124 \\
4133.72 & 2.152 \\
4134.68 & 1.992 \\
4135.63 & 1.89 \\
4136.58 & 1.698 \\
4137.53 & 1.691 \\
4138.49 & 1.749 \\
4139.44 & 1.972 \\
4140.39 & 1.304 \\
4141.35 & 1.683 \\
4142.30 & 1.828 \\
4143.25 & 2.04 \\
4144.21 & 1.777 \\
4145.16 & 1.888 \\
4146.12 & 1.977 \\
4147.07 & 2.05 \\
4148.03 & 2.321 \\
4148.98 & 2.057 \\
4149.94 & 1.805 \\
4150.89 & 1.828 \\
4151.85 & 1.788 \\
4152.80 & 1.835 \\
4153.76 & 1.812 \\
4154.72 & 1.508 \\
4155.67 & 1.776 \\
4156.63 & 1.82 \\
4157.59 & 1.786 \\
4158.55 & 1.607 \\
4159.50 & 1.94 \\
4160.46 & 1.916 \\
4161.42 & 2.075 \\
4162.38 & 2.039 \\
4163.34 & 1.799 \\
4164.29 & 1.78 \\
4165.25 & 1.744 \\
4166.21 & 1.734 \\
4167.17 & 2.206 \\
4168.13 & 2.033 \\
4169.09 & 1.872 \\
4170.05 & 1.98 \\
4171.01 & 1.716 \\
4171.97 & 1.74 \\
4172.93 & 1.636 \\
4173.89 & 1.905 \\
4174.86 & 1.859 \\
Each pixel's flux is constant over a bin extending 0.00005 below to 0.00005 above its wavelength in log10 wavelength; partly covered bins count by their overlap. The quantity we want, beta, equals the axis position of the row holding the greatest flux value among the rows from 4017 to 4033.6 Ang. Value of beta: 4024.77 Ang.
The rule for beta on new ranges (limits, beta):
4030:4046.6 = 4036.84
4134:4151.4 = 4148.03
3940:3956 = 3954.95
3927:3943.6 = 3932.25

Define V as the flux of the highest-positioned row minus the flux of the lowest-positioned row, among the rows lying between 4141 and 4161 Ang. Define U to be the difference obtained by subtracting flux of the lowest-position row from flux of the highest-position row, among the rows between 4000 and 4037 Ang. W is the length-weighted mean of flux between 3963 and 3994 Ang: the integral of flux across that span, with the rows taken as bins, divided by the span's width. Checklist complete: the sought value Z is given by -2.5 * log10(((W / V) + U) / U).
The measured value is -4.3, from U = 0.18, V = 0.23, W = 2.15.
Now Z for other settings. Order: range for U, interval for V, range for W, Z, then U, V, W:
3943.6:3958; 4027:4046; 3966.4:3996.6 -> -11.0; -0.09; 0.00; 2.13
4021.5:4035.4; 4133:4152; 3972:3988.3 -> -6.4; -0.02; -0.36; 2.09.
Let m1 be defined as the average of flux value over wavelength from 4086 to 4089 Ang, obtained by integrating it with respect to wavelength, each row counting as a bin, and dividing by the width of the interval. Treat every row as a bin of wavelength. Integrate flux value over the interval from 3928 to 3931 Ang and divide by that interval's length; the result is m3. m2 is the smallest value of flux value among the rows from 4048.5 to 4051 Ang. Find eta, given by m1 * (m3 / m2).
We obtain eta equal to 2.12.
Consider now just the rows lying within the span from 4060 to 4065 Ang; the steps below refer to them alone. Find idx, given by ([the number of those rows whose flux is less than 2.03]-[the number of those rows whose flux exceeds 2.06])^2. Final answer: 0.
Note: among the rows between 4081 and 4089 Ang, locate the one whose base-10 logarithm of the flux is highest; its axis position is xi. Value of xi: 4087.35 Ang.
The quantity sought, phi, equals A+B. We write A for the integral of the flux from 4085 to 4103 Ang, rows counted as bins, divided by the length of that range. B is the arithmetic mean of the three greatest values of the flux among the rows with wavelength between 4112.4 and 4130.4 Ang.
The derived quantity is 4.83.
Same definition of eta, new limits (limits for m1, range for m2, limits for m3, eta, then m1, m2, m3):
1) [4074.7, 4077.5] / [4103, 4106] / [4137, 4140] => 1.90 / 2.00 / 1.886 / 1.79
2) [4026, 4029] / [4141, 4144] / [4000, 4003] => 2.22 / 1.97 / 1.683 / 1.90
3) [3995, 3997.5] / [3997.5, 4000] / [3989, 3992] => 2.68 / 2.00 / 1.583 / 2.13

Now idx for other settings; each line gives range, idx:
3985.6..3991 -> 1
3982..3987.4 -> 1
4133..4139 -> 16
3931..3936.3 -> 16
